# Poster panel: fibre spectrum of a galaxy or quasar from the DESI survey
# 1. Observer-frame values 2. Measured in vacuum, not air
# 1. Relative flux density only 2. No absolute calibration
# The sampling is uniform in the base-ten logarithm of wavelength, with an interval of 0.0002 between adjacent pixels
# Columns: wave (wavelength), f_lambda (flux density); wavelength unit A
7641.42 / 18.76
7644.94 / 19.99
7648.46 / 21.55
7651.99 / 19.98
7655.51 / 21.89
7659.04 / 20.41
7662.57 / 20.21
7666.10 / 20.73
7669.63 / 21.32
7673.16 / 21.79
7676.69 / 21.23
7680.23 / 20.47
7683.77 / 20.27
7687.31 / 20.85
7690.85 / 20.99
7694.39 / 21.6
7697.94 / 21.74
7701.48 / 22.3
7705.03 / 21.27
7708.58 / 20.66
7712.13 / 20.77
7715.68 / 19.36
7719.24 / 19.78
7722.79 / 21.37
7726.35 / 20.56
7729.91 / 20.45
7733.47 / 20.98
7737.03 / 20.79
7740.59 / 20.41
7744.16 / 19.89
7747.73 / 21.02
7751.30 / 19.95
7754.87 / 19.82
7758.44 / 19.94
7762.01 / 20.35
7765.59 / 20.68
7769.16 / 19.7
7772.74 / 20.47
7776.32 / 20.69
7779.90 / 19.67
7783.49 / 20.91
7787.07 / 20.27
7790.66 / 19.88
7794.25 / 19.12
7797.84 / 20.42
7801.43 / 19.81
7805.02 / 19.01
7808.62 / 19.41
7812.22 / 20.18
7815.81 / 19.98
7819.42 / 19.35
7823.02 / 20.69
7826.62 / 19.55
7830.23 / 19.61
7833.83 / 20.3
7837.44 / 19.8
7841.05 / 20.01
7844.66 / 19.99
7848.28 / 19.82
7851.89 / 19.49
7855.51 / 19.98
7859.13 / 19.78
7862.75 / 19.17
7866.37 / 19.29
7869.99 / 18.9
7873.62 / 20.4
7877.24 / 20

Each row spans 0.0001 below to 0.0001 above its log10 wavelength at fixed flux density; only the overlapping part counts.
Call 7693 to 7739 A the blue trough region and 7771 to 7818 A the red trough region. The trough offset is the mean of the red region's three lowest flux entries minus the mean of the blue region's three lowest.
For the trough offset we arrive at -0.683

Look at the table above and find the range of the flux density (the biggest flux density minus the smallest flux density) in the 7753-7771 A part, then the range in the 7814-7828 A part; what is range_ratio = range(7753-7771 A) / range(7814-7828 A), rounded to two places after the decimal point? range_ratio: 0.73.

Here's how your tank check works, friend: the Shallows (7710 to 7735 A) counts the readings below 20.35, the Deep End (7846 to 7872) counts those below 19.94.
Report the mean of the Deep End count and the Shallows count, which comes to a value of 4.0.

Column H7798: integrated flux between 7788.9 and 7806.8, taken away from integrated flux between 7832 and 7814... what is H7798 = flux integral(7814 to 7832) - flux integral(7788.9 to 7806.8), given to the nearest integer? 5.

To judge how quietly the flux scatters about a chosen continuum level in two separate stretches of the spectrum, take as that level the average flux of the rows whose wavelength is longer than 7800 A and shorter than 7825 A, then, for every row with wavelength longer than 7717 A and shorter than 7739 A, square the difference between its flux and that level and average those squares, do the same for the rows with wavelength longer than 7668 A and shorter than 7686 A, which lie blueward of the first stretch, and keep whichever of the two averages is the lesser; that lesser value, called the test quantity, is 1.0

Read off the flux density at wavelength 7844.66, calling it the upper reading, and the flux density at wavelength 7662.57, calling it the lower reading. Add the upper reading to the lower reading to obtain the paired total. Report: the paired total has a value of 40.2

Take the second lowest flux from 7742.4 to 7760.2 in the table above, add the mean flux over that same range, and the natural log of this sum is 3.689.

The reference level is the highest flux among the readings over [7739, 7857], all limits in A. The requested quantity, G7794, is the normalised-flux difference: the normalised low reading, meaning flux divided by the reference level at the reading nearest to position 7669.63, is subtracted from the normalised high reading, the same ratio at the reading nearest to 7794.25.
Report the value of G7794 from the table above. -0.10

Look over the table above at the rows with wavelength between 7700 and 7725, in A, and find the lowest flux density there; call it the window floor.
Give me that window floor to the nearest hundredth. 19.36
